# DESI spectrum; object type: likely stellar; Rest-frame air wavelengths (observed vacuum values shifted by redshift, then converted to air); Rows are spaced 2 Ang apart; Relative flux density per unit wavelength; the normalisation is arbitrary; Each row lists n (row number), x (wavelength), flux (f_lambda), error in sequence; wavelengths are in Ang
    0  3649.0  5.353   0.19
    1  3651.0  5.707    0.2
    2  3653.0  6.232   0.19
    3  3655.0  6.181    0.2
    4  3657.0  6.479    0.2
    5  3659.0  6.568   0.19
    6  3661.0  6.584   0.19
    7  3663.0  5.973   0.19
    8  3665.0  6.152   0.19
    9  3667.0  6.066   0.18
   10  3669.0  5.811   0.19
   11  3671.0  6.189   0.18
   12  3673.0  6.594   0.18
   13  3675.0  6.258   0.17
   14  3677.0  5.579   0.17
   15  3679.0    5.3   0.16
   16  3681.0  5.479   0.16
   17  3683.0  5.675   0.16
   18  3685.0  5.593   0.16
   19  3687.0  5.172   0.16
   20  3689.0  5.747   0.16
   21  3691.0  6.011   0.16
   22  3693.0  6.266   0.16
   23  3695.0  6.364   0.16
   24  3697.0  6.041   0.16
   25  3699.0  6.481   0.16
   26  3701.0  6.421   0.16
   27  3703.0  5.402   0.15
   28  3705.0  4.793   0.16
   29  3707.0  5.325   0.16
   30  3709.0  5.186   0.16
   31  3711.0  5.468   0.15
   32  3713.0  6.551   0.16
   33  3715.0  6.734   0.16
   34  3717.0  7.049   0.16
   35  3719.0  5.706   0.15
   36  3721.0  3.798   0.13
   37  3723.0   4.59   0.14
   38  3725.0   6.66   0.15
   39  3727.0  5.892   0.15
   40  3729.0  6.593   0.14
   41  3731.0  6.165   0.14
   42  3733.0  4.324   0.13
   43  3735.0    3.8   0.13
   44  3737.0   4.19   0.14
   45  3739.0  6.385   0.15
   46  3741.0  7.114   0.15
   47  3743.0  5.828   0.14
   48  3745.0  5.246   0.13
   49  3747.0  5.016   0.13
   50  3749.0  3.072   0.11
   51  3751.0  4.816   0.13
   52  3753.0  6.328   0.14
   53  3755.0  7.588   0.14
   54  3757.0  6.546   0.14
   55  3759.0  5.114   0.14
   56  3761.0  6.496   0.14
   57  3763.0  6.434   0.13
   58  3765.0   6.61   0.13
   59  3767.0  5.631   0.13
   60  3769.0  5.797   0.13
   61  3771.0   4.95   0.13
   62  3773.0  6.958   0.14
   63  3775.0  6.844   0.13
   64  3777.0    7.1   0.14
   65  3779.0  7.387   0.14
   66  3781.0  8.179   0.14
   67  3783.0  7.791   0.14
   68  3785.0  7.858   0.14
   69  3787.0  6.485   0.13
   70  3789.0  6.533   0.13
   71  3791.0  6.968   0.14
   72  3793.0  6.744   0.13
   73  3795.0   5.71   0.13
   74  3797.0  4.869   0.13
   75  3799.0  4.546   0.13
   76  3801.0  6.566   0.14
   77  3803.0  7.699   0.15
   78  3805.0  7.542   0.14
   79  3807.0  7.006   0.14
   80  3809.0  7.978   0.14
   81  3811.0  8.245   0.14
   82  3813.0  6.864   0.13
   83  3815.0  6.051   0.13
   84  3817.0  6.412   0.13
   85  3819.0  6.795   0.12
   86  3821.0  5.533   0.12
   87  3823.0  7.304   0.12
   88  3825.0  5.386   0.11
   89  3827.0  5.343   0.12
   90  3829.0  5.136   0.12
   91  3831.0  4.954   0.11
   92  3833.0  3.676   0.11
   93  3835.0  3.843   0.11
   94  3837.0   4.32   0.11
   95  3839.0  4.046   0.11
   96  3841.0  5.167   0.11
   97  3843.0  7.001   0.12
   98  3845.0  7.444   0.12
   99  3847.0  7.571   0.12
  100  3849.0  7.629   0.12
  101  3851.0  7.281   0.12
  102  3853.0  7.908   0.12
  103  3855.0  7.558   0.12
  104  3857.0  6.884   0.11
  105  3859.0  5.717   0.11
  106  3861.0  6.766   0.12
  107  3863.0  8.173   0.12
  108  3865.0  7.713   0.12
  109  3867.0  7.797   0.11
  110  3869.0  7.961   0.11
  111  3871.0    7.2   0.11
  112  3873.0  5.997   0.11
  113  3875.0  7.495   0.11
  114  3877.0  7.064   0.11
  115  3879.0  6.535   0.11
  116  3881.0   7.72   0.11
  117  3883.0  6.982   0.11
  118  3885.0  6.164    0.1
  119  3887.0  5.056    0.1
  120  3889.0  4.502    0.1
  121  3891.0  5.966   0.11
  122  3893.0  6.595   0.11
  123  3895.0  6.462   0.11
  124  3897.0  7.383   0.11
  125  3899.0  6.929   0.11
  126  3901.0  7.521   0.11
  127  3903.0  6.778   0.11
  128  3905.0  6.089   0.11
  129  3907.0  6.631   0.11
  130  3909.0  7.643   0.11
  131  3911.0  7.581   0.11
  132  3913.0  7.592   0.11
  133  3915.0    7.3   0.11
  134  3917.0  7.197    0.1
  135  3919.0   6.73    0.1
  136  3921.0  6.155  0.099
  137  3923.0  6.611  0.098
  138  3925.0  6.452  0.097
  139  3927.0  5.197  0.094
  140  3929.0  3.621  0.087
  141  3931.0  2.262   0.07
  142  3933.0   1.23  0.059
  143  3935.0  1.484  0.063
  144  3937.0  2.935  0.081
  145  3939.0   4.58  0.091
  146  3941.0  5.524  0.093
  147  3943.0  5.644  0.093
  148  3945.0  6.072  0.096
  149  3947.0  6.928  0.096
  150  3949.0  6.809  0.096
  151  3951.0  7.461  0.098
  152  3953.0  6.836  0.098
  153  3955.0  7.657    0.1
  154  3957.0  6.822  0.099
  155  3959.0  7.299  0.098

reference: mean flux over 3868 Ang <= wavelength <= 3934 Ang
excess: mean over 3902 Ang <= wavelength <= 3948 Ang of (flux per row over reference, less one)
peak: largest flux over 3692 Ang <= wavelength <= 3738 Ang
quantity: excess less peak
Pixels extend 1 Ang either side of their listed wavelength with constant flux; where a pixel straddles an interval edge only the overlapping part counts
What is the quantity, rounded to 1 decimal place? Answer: -7.2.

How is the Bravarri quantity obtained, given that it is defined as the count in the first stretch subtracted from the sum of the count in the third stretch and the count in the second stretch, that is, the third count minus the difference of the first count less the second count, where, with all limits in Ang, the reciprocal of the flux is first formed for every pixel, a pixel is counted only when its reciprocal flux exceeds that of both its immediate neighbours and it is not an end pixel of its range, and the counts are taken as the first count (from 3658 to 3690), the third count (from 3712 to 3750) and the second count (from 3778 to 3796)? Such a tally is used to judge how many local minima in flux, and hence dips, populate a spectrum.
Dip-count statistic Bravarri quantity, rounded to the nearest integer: 1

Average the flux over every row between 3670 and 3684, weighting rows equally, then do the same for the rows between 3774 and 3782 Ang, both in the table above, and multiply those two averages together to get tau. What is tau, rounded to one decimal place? 43.3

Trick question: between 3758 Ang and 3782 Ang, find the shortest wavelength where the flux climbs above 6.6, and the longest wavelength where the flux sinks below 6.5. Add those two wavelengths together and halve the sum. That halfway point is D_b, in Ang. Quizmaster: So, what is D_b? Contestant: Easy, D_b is 3768 Ang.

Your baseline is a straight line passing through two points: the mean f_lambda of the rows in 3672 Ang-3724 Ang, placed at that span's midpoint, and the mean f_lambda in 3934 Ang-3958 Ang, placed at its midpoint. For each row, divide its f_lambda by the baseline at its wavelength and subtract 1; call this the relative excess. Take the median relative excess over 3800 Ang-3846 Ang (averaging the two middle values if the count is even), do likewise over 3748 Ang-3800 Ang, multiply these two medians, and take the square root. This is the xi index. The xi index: 0.12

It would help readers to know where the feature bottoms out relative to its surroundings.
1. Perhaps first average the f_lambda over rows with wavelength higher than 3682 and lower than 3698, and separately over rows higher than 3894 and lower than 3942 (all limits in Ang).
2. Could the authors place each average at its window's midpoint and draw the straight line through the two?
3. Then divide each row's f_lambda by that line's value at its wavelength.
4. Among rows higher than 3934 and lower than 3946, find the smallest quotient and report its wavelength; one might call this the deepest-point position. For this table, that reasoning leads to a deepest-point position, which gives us 3935.0 Ang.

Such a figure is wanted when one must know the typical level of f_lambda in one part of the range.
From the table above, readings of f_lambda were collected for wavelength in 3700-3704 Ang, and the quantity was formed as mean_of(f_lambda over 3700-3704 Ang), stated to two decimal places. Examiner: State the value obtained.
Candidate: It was 5.91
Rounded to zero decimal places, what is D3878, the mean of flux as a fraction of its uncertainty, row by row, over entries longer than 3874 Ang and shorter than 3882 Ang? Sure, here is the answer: 65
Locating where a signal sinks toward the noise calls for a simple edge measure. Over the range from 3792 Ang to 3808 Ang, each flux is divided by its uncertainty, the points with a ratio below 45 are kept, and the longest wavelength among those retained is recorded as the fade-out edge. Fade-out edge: 3799.0 Ang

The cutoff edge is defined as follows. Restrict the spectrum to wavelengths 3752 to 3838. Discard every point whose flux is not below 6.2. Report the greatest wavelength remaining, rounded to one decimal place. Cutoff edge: 3837.0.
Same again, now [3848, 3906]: 3905.0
